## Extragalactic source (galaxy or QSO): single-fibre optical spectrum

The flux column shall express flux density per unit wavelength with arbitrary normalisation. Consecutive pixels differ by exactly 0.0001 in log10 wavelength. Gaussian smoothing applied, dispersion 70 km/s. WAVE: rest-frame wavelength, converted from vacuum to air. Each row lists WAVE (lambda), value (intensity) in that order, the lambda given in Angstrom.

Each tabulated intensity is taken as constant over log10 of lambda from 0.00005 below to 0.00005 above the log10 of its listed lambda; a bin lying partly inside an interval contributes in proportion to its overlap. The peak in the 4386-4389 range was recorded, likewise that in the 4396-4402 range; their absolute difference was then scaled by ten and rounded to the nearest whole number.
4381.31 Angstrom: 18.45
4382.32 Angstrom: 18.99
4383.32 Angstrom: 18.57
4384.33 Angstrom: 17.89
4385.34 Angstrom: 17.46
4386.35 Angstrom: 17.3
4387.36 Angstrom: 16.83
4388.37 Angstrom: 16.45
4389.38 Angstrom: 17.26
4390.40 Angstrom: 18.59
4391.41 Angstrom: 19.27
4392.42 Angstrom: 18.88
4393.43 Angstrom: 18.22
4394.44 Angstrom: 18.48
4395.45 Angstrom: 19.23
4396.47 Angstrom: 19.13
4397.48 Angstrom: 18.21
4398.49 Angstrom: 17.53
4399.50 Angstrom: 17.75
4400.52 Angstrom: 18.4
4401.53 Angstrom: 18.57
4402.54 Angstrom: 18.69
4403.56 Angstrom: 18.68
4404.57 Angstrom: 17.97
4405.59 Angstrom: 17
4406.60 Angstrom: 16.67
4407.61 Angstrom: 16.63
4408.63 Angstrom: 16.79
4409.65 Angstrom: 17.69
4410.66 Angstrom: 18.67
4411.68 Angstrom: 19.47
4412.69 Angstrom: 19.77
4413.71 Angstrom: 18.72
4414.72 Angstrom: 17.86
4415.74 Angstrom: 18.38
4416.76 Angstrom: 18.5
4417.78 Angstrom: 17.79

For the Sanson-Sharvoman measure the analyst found 18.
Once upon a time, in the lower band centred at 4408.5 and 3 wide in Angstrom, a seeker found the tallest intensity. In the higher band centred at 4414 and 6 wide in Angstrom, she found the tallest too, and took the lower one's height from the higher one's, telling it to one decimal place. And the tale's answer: 2.1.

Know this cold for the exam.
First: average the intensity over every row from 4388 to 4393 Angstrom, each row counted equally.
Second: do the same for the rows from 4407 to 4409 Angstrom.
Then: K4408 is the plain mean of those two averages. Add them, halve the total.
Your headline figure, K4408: 17.4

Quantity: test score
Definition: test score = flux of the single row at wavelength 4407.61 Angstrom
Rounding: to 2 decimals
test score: 16.63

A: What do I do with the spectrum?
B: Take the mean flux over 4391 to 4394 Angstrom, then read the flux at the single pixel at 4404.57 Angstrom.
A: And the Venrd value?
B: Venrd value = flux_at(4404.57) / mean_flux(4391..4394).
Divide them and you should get 0.96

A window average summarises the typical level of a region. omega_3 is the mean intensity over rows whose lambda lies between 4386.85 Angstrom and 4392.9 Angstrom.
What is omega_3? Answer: 17.9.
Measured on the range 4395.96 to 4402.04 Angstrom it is 18.3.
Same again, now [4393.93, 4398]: 18.8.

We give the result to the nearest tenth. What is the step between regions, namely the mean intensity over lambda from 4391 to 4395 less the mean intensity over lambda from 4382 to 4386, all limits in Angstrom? 0.5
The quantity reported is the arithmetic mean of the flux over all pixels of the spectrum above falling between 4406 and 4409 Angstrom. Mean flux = 16.7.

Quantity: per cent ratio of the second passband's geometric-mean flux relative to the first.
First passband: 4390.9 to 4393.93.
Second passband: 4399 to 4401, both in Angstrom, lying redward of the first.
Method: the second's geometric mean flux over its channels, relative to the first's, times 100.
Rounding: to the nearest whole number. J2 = 96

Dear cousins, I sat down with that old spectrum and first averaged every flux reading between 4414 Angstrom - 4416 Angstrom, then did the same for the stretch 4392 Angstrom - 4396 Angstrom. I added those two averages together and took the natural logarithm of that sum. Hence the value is 3.61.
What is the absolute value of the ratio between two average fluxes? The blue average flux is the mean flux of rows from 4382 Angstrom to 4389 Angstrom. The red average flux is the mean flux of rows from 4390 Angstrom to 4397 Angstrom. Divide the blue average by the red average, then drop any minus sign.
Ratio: 0.94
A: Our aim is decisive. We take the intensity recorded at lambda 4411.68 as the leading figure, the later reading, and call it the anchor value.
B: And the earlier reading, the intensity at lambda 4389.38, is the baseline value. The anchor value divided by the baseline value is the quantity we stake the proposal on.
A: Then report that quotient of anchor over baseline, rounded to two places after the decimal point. 1.13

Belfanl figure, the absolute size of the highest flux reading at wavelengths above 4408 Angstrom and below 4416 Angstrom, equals 19.77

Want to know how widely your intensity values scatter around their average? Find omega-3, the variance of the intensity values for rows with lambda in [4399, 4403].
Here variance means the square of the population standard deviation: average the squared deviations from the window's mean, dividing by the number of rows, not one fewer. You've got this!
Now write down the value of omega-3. 0.1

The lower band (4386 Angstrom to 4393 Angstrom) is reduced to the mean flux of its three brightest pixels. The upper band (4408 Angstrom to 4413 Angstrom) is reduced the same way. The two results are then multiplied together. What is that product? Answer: 365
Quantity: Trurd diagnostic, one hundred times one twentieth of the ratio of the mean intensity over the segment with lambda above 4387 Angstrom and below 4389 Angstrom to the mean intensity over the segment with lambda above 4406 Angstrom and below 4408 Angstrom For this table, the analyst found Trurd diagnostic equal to 5.0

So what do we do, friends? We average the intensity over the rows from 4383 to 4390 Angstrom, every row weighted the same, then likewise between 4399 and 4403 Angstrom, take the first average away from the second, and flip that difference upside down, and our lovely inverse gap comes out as 1.0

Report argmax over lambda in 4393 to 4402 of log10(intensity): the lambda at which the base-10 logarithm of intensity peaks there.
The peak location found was 4395.45 Angstrom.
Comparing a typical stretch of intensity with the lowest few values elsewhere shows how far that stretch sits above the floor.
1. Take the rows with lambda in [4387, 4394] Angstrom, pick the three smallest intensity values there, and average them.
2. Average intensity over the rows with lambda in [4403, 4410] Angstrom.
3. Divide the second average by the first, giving 1.03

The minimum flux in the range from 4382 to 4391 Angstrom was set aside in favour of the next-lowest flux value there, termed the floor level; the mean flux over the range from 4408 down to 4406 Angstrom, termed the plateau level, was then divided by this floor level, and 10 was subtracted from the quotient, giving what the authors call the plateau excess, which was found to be -9.01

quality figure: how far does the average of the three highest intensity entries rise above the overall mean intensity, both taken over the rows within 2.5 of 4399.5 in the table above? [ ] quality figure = 0.30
